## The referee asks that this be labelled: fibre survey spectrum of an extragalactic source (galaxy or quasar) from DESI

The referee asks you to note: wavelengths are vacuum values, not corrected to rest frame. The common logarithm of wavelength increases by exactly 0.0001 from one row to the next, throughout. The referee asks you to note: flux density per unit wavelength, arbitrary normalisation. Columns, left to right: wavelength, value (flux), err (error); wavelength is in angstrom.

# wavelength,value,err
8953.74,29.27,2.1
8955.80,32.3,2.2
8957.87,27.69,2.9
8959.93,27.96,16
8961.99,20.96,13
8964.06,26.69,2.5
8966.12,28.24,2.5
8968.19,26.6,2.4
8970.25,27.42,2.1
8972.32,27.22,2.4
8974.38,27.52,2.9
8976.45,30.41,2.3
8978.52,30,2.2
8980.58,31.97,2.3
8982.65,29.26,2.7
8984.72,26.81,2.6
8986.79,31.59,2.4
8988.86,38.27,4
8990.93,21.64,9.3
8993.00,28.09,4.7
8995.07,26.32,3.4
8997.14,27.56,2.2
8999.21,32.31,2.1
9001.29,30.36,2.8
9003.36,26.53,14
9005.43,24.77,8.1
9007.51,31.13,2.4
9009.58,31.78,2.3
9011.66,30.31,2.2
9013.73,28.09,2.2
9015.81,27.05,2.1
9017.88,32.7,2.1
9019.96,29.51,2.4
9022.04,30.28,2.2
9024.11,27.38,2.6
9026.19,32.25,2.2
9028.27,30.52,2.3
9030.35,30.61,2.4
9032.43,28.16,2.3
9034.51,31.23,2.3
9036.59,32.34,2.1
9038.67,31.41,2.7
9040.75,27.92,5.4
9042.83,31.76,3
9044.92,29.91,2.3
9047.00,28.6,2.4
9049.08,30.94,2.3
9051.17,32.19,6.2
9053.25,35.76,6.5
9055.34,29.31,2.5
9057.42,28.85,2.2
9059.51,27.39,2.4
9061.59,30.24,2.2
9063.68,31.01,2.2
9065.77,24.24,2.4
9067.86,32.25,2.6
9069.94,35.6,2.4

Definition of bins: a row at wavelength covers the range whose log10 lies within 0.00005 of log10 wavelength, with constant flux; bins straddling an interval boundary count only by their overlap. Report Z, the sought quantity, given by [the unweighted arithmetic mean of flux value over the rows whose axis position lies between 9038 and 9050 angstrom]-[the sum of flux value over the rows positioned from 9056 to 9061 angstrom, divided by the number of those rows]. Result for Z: 2.0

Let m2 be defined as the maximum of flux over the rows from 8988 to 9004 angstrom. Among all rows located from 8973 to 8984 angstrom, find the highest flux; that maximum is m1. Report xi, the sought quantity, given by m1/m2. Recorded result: 0.84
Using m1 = 31.97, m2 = 38.27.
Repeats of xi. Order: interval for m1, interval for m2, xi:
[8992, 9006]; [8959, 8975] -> 1.14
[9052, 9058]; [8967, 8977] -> 1.18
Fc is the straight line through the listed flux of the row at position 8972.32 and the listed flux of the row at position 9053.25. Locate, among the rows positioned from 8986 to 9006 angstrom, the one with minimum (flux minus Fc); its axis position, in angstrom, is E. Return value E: 8990.93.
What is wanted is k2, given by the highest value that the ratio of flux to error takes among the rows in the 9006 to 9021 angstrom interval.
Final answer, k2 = 15.6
